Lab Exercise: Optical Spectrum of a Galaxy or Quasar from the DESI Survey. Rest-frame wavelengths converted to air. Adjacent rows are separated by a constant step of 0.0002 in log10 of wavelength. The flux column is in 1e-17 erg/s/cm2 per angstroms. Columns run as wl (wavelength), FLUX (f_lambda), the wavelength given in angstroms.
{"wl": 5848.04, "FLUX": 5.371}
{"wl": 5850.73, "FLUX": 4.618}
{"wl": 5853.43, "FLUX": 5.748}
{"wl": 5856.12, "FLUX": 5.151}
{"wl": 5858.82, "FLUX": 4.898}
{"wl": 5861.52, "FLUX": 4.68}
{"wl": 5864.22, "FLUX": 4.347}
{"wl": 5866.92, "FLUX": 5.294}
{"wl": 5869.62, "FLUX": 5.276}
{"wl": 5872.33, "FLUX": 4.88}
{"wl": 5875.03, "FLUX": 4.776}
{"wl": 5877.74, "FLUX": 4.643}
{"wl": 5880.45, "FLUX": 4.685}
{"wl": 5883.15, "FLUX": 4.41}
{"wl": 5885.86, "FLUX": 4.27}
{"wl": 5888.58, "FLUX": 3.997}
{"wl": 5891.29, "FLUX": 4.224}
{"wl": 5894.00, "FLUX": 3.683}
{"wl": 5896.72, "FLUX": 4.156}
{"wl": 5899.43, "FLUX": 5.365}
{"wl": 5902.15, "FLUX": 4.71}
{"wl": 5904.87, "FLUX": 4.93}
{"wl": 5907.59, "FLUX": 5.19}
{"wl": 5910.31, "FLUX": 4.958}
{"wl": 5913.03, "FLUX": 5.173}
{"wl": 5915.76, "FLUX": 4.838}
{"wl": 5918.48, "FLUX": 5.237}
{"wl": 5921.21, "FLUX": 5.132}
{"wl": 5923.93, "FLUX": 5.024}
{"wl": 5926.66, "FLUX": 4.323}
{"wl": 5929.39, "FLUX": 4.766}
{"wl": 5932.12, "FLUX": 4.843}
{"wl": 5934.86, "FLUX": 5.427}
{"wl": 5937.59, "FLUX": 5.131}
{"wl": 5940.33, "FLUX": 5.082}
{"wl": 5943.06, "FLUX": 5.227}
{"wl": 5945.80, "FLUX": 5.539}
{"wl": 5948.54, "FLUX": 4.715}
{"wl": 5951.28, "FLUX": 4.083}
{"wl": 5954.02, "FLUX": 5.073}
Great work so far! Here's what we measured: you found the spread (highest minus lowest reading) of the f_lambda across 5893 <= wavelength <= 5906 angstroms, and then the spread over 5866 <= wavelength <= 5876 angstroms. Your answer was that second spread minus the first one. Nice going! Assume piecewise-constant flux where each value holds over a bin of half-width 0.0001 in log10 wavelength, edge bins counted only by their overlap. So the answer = -1.2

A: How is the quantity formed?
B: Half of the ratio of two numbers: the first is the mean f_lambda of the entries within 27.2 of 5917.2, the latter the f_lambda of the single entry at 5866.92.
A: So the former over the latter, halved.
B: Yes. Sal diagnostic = 0.460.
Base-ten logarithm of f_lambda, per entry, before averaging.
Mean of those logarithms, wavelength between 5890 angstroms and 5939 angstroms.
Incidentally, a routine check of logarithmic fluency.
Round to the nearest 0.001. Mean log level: 0.683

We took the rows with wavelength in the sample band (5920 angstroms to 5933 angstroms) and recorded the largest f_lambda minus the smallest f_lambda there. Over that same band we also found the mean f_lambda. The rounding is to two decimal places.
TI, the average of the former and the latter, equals 2.81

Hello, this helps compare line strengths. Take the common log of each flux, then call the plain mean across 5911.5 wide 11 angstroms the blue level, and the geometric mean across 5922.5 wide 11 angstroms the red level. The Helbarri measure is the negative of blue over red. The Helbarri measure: -1.02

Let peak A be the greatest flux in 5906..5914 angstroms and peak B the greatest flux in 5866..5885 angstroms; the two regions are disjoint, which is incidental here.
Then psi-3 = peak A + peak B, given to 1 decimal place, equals 10.5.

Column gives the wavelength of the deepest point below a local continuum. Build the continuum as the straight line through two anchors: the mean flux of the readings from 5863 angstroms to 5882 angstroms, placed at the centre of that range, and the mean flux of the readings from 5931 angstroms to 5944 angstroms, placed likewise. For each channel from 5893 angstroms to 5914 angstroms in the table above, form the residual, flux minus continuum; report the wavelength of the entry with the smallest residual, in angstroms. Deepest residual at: 5894.00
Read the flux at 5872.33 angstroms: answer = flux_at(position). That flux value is 4.88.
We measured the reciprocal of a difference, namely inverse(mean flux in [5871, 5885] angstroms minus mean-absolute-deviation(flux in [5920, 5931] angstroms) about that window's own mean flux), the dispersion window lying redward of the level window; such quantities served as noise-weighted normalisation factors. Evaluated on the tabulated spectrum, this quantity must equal 0.227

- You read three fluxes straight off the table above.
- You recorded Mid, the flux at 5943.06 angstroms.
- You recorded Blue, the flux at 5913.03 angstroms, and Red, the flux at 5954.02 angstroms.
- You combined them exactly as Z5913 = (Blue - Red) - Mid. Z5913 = -5.13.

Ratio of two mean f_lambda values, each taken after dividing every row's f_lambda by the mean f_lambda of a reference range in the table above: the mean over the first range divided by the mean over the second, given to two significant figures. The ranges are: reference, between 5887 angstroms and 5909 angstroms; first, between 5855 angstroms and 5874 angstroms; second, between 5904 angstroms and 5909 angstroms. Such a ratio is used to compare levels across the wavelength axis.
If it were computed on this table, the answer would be 0.97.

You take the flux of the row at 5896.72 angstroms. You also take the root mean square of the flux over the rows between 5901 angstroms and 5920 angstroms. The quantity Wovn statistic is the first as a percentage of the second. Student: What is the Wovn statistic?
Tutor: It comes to 83.0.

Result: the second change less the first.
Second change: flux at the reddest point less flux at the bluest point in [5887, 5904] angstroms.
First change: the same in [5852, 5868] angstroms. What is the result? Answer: 1.2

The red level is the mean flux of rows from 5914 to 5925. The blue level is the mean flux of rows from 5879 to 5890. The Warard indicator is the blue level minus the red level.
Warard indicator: -0.72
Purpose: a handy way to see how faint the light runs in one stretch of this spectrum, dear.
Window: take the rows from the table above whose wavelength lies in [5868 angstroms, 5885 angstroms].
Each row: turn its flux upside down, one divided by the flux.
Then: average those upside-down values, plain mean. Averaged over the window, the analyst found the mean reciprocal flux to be 0.210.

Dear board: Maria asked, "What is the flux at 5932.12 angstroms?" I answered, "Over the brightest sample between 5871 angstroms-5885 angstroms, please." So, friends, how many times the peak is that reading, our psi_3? 0.99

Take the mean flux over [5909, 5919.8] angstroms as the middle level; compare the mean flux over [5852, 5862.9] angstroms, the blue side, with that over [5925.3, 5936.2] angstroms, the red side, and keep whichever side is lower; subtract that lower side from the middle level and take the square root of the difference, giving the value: 0.46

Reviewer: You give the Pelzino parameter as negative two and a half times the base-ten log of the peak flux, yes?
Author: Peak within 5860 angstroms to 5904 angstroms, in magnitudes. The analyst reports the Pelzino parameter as -1.82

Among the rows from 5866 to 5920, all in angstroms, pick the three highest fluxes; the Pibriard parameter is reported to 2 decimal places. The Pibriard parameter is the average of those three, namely 5.31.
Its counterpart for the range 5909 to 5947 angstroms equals 5.40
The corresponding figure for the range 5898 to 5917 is 5.24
